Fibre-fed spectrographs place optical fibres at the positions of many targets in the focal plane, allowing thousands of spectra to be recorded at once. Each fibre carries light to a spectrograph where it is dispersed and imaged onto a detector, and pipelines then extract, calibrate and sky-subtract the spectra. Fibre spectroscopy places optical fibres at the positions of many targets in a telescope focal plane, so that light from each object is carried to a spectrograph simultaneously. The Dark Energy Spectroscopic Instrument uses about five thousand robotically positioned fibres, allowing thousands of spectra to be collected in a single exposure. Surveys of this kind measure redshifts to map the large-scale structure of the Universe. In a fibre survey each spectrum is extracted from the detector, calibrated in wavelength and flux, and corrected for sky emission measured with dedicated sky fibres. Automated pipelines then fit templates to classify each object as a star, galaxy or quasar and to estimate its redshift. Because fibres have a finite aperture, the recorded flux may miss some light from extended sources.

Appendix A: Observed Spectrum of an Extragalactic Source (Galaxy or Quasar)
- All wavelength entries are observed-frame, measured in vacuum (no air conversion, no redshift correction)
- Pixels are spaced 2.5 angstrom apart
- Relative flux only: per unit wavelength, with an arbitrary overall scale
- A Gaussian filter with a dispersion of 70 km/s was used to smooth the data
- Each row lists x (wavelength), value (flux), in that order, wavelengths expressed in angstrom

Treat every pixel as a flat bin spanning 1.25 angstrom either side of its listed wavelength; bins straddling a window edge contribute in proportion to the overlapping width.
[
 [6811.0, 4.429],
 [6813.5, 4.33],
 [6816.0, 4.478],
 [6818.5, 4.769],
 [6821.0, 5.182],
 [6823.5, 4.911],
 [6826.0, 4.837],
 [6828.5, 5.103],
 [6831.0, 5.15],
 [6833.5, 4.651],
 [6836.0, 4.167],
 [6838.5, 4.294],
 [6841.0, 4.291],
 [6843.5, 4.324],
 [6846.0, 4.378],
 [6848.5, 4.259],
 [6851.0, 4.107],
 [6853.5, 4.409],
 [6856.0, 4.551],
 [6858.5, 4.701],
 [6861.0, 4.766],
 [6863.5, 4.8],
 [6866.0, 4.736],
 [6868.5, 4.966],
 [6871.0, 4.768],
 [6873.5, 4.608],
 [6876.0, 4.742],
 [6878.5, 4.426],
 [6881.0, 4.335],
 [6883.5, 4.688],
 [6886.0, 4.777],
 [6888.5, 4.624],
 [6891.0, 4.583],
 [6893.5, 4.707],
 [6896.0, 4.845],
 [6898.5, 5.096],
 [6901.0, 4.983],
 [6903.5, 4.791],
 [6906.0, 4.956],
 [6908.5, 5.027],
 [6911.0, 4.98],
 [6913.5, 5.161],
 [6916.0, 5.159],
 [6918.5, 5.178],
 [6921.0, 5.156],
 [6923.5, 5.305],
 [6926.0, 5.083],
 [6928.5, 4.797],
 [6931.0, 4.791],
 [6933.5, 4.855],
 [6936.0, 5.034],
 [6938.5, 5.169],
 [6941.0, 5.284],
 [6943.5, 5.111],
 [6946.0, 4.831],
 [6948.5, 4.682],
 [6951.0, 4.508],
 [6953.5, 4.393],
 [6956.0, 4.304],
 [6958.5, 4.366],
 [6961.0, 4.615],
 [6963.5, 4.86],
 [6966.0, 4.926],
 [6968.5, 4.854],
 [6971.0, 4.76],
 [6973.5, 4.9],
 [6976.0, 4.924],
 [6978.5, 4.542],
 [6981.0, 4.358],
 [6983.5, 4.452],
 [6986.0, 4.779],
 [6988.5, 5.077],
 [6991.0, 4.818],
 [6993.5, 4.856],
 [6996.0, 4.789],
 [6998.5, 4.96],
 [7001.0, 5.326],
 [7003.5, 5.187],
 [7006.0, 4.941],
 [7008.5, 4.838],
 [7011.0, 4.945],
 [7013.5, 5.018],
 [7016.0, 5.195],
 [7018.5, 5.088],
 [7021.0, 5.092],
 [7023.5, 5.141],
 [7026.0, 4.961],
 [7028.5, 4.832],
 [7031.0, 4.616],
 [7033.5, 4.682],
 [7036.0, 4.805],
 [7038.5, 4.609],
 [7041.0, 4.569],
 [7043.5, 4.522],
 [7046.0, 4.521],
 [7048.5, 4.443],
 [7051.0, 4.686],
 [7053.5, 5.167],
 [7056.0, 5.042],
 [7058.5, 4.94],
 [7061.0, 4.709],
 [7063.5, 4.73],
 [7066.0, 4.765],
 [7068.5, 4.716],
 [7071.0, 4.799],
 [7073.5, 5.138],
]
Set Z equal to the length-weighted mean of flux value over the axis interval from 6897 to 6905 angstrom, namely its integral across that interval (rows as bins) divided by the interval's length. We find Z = 4.95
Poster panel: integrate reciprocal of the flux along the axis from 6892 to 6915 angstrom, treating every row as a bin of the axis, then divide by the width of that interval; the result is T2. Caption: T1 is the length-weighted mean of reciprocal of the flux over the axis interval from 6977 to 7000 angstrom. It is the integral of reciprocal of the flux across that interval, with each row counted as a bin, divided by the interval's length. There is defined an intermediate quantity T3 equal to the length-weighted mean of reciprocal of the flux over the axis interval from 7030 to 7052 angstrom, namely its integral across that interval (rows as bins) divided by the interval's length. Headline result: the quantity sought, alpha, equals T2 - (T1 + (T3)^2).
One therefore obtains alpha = -0.056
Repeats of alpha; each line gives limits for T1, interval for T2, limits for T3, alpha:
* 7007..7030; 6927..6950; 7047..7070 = -0.041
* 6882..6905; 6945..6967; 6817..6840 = -0.036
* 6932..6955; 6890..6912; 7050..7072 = -0.044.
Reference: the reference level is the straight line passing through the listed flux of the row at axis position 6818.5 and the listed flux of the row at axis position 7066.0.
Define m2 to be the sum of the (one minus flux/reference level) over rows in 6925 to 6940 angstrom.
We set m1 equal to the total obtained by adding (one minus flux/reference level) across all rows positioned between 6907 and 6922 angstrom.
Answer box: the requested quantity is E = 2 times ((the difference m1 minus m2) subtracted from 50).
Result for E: 100.4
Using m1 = -0.43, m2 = -0.24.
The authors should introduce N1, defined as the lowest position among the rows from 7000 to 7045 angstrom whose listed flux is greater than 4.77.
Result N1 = 7001.0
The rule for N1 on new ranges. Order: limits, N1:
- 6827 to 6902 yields 6828.5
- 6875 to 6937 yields 6886.0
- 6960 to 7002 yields 6963.5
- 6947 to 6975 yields 6963.5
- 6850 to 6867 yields 6863.5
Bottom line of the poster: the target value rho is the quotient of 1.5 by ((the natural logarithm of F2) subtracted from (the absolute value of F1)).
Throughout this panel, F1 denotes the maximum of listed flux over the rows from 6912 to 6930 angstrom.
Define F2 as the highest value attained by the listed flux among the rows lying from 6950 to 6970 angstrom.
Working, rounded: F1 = 5.305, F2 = 4.926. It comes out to 0.404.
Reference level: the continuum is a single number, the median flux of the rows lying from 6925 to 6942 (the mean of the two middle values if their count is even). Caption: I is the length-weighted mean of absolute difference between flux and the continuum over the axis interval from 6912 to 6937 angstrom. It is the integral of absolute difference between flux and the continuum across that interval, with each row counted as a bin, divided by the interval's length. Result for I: 0.15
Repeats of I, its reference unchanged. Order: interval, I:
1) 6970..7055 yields 0.26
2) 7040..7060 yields 0.33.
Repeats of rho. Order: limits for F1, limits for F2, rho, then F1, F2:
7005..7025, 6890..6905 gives 0.421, 5.195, 5.096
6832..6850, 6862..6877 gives 0.492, 4.651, 4.966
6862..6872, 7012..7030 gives 0.452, 4.966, 5.195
